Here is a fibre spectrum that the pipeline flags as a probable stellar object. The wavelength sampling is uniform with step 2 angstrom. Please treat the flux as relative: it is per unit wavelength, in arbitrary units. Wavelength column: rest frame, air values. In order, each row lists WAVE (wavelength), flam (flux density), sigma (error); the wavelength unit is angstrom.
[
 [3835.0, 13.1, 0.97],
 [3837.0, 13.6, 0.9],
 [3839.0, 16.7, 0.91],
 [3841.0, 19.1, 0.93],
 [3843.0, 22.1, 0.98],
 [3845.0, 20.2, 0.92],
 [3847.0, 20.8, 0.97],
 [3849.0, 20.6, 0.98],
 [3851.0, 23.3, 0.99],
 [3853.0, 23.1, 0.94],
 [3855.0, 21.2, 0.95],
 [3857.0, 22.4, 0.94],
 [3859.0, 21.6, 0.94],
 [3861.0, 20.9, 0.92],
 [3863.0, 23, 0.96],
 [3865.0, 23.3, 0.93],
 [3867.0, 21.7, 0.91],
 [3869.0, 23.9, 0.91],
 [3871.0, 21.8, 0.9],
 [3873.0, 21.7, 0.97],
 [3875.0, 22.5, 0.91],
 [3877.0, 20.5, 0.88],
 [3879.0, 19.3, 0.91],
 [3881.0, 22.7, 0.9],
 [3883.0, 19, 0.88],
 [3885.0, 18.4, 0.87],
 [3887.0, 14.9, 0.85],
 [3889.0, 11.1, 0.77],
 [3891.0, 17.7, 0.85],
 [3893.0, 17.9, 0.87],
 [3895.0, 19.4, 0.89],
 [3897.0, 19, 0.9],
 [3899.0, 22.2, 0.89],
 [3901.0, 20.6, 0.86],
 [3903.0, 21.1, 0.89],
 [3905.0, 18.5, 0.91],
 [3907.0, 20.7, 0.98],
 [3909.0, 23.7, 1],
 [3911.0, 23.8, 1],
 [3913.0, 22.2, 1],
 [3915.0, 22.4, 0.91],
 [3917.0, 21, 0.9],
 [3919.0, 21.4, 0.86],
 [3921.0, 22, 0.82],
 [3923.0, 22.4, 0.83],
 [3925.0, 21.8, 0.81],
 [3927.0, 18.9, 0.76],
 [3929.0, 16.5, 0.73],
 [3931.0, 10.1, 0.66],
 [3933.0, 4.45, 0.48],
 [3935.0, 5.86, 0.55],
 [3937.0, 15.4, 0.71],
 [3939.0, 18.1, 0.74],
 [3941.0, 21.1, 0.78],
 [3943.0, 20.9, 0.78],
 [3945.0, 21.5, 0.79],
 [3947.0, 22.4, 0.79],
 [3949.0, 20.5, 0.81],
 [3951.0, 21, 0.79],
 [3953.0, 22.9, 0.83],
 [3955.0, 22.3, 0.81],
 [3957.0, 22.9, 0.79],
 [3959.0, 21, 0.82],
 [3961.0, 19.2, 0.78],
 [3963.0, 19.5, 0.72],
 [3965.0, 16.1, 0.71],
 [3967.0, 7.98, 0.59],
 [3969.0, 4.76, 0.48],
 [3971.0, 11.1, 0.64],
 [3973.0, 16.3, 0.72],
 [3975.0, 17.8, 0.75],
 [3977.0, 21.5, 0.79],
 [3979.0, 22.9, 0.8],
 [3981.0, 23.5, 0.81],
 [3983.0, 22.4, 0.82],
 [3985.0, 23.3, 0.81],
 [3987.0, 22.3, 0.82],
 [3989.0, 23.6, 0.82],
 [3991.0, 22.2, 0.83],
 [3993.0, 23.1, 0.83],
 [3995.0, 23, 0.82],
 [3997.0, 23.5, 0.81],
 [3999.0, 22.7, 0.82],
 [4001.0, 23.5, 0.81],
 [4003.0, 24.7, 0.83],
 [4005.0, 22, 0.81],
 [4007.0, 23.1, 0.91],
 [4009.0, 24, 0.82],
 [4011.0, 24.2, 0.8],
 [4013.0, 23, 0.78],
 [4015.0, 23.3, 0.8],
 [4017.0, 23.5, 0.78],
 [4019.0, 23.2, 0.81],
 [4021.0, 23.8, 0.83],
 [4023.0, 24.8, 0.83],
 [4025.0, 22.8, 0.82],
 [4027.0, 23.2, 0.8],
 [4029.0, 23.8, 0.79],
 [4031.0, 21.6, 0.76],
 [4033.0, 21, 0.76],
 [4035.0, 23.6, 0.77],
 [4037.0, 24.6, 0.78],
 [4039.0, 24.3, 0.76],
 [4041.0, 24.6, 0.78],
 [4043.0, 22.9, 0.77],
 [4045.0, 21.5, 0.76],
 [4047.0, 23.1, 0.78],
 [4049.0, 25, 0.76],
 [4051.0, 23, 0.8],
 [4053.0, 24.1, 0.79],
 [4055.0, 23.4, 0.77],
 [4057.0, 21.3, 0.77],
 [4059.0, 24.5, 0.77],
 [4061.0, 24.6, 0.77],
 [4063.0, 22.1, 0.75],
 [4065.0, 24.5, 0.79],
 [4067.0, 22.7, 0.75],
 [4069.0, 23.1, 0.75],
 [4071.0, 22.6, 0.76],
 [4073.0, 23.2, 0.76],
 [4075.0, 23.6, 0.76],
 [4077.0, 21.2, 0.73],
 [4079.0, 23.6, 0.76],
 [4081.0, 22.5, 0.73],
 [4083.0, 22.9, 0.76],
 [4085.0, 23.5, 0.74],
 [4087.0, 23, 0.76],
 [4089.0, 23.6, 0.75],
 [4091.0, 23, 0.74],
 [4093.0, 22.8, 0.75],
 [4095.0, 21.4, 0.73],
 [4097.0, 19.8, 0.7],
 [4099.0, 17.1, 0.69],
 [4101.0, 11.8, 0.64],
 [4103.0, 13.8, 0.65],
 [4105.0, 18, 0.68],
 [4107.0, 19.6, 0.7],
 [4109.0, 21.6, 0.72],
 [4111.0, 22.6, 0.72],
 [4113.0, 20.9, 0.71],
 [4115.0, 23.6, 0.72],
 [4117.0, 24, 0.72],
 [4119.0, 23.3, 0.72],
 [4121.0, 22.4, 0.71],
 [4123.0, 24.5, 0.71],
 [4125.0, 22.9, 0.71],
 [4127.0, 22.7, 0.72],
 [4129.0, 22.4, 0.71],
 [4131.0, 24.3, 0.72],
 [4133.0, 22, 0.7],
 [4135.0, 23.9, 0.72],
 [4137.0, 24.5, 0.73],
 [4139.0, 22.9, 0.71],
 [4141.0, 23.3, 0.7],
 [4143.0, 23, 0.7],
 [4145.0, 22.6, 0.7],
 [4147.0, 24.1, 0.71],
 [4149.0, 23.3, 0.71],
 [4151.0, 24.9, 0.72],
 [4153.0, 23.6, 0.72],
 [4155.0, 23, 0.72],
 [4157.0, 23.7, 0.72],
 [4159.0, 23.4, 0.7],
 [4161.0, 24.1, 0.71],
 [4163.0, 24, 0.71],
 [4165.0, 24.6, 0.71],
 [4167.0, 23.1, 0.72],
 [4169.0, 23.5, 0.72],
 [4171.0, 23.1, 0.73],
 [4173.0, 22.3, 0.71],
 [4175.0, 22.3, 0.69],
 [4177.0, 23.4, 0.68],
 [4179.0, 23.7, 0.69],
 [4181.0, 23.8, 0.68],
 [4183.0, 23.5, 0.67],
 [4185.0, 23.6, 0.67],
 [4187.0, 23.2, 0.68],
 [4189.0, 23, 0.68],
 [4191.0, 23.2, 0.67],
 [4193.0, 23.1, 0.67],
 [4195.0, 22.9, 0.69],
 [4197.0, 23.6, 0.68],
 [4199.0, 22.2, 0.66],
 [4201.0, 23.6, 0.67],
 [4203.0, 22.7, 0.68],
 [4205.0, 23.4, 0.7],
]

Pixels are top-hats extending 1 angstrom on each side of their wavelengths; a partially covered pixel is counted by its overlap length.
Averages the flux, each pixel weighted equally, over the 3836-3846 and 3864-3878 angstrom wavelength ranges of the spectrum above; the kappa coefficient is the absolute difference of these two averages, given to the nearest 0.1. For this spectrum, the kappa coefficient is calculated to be 3.9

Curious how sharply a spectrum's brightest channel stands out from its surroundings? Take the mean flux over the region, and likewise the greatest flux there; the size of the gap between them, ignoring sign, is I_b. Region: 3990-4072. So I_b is 1.7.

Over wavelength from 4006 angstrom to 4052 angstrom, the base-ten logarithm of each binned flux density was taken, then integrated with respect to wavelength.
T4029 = 63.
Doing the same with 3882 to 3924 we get 54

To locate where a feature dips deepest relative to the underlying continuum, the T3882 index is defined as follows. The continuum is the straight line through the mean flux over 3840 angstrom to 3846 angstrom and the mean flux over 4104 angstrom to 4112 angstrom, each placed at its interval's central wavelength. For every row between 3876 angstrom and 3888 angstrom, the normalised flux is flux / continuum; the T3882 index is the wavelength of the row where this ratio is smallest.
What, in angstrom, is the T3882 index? 3887.0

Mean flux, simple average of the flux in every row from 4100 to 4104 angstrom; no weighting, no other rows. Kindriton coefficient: 12.8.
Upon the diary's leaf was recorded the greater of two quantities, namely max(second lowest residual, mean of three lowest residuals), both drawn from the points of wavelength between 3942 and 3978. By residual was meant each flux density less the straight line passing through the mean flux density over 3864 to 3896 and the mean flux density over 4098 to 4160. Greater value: -12.6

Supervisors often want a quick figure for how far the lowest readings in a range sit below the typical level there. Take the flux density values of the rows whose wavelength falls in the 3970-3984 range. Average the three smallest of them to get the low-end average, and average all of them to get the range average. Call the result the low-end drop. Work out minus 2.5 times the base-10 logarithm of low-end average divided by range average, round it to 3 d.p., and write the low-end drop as 0.272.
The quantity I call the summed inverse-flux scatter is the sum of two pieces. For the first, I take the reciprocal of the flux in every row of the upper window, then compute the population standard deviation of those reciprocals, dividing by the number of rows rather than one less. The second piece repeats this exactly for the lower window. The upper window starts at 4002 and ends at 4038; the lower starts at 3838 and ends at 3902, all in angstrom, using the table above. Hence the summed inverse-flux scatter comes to 0.011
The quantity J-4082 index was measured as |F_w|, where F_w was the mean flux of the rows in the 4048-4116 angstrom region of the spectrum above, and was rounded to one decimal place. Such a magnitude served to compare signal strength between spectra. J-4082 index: 21.9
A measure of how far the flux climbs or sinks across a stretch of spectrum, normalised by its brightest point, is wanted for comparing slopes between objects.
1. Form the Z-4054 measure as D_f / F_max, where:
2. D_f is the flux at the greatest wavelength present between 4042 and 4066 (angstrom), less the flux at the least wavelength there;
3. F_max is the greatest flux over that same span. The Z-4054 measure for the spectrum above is 0.1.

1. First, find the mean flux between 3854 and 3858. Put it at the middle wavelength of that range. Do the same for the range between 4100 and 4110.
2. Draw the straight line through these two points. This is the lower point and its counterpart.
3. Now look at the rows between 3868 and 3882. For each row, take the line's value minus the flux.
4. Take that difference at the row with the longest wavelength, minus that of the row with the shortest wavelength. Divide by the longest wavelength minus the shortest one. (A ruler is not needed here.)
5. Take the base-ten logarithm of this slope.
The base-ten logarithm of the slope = -1.09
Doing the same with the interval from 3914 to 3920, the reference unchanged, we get -0.64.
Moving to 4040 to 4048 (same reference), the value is -0.64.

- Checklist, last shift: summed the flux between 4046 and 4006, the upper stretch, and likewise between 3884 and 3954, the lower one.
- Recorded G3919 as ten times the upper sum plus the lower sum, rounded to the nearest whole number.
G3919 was 5330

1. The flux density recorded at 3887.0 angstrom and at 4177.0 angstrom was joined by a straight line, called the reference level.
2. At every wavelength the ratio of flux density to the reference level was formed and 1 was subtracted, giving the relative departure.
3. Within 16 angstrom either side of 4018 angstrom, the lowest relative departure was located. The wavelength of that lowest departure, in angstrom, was 4033.0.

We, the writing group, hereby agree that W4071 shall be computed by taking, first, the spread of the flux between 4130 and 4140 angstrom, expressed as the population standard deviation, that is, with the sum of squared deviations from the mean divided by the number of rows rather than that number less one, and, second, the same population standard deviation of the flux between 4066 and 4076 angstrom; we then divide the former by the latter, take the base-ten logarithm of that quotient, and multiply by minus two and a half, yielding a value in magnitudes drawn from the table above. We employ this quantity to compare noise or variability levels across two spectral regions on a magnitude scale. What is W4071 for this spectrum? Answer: -1.0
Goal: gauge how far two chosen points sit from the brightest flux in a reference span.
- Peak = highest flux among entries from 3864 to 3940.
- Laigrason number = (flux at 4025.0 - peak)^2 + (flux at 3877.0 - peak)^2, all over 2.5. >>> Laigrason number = 5.1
